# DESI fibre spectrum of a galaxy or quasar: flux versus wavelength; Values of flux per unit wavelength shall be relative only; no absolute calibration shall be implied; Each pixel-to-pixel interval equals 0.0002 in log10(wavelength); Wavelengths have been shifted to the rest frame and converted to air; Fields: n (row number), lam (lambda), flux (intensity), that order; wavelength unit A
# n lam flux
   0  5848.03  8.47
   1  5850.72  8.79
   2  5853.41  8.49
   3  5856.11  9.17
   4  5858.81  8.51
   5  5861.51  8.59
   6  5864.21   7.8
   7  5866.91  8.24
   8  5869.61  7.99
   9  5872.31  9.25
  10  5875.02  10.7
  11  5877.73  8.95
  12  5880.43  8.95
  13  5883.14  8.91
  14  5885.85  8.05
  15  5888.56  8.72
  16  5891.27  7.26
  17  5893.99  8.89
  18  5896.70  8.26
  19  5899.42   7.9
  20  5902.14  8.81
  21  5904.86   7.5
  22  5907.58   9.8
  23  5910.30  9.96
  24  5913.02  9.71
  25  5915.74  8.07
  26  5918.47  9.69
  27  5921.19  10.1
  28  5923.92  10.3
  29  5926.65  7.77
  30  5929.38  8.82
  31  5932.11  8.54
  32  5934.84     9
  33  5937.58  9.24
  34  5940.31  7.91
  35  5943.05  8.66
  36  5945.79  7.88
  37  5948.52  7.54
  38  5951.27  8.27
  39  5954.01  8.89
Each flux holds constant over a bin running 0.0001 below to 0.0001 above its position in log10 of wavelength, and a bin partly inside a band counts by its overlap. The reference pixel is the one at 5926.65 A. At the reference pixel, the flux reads 7.77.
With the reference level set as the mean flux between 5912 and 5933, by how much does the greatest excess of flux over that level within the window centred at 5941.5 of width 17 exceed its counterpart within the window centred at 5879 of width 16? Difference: -1.5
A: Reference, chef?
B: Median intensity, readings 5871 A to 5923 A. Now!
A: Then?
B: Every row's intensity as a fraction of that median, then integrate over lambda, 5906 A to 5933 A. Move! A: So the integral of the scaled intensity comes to 28 A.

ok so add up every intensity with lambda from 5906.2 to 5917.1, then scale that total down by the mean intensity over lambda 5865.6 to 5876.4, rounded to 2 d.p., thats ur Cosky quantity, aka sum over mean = 4.15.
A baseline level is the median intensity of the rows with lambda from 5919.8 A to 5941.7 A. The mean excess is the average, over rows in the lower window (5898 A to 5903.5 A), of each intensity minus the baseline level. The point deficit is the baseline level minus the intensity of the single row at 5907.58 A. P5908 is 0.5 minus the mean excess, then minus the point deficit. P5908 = 1.9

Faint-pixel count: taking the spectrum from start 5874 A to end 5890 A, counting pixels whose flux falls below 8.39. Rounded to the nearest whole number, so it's 1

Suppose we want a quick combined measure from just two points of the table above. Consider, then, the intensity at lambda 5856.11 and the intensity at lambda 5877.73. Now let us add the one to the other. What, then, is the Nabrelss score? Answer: 18.1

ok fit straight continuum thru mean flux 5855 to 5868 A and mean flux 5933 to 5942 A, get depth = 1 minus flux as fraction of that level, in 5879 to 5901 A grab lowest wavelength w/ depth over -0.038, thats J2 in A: 5885.85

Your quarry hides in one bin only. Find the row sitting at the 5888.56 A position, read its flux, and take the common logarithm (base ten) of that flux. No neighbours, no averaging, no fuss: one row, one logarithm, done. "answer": 0.941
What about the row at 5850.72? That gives 0.944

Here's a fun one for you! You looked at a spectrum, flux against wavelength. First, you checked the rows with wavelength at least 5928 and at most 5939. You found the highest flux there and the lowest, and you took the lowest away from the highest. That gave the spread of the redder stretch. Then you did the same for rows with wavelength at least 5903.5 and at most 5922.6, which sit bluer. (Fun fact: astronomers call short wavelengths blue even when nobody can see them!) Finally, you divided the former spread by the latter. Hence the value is 0.3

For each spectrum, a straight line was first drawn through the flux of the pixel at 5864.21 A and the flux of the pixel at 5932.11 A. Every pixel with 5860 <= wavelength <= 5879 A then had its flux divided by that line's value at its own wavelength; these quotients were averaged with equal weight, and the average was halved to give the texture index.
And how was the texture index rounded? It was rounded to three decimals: 0.559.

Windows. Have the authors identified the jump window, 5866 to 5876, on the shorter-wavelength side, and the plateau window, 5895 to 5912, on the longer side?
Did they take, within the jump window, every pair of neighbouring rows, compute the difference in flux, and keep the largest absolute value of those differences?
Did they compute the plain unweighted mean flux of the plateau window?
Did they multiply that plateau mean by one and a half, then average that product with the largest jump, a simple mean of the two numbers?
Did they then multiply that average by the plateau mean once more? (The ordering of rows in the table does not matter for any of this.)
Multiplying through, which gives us 63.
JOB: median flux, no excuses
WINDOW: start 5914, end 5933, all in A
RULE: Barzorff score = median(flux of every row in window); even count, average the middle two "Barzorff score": 8.8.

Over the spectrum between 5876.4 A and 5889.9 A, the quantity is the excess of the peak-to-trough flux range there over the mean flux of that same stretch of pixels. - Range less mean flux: -7.82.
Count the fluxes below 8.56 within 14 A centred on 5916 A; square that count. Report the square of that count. 1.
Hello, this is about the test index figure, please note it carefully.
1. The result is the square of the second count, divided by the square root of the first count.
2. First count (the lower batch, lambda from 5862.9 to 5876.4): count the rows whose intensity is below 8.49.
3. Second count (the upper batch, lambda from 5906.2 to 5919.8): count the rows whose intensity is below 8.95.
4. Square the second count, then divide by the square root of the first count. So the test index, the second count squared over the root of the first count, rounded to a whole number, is 1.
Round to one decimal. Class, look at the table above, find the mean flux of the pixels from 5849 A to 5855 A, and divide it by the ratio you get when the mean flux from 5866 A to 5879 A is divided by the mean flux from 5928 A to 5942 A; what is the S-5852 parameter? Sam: 8.3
